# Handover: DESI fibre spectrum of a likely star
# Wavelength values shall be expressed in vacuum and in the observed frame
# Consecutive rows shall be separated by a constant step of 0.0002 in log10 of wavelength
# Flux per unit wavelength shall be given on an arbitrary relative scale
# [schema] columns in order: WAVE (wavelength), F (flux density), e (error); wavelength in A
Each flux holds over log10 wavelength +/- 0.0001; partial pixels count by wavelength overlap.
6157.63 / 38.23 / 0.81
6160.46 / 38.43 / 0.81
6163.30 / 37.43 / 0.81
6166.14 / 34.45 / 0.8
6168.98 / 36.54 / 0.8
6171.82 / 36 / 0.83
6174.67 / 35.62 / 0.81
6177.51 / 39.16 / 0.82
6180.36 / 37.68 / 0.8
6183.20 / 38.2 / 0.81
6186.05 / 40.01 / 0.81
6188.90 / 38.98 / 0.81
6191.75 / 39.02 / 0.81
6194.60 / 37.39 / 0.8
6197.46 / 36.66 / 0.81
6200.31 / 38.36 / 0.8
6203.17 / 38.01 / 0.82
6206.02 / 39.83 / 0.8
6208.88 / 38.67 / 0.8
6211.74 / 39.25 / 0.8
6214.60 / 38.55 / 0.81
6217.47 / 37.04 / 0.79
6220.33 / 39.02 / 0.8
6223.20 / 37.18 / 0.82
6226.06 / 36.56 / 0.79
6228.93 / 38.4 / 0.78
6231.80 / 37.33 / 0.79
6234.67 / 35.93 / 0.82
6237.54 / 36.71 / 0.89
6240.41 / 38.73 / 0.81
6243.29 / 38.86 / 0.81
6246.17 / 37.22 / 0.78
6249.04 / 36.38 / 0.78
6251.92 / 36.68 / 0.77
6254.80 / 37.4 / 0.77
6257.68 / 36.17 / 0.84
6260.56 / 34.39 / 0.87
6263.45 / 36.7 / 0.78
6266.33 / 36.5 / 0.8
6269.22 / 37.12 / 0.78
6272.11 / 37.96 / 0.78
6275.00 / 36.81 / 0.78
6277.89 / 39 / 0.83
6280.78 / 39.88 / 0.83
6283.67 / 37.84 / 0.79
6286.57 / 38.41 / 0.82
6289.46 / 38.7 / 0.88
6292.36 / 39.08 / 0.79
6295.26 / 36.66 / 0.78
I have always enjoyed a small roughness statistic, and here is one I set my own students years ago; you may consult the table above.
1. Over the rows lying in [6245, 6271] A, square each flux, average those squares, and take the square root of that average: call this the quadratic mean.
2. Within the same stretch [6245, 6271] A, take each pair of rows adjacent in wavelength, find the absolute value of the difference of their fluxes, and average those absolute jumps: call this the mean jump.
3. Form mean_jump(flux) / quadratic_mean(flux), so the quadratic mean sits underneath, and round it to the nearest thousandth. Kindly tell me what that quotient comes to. 0.027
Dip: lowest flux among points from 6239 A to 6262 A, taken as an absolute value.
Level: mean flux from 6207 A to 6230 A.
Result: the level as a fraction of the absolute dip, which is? 1.11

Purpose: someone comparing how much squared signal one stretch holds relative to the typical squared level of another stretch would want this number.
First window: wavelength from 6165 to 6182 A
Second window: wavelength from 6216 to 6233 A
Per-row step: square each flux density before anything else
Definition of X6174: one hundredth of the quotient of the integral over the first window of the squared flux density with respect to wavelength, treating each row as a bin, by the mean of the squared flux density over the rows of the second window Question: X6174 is 0.162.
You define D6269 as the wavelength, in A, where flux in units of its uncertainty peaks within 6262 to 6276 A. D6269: 6272.11 A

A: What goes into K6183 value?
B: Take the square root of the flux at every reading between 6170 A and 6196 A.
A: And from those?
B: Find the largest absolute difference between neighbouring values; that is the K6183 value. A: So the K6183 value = 0.290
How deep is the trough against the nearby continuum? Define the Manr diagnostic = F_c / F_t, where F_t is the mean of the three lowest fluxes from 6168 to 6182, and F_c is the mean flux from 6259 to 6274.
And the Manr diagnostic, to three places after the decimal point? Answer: 1.013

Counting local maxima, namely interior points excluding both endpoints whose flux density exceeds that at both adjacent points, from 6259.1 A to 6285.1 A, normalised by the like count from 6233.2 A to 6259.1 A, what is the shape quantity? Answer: 1.5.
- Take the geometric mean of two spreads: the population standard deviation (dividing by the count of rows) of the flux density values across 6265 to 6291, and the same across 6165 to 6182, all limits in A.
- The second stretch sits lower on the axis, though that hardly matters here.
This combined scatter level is 1.25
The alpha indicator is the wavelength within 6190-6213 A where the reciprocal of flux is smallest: 6206.02 A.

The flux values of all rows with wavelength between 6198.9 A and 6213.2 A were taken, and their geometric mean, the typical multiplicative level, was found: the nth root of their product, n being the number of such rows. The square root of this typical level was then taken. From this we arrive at 6.23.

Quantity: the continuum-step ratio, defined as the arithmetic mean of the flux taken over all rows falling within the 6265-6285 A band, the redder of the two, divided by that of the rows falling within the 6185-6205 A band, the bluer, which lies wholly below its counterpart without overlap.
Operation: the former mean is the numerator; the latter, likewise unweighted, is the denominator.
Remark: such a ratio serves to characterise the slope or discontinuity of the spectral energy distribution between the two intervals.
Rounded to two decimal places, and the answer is 0.99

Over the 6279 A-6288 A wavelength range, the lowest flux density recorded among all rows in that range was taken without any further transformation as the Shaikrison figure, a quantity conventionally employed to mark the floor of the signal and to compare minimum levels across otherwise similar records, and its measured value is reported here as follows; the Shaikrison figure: 37.84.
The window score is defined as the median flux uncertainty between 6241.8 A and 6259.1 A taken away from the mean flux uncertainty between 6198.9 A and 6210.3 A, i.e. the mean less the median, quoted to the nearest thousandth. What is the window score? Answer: 0.025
